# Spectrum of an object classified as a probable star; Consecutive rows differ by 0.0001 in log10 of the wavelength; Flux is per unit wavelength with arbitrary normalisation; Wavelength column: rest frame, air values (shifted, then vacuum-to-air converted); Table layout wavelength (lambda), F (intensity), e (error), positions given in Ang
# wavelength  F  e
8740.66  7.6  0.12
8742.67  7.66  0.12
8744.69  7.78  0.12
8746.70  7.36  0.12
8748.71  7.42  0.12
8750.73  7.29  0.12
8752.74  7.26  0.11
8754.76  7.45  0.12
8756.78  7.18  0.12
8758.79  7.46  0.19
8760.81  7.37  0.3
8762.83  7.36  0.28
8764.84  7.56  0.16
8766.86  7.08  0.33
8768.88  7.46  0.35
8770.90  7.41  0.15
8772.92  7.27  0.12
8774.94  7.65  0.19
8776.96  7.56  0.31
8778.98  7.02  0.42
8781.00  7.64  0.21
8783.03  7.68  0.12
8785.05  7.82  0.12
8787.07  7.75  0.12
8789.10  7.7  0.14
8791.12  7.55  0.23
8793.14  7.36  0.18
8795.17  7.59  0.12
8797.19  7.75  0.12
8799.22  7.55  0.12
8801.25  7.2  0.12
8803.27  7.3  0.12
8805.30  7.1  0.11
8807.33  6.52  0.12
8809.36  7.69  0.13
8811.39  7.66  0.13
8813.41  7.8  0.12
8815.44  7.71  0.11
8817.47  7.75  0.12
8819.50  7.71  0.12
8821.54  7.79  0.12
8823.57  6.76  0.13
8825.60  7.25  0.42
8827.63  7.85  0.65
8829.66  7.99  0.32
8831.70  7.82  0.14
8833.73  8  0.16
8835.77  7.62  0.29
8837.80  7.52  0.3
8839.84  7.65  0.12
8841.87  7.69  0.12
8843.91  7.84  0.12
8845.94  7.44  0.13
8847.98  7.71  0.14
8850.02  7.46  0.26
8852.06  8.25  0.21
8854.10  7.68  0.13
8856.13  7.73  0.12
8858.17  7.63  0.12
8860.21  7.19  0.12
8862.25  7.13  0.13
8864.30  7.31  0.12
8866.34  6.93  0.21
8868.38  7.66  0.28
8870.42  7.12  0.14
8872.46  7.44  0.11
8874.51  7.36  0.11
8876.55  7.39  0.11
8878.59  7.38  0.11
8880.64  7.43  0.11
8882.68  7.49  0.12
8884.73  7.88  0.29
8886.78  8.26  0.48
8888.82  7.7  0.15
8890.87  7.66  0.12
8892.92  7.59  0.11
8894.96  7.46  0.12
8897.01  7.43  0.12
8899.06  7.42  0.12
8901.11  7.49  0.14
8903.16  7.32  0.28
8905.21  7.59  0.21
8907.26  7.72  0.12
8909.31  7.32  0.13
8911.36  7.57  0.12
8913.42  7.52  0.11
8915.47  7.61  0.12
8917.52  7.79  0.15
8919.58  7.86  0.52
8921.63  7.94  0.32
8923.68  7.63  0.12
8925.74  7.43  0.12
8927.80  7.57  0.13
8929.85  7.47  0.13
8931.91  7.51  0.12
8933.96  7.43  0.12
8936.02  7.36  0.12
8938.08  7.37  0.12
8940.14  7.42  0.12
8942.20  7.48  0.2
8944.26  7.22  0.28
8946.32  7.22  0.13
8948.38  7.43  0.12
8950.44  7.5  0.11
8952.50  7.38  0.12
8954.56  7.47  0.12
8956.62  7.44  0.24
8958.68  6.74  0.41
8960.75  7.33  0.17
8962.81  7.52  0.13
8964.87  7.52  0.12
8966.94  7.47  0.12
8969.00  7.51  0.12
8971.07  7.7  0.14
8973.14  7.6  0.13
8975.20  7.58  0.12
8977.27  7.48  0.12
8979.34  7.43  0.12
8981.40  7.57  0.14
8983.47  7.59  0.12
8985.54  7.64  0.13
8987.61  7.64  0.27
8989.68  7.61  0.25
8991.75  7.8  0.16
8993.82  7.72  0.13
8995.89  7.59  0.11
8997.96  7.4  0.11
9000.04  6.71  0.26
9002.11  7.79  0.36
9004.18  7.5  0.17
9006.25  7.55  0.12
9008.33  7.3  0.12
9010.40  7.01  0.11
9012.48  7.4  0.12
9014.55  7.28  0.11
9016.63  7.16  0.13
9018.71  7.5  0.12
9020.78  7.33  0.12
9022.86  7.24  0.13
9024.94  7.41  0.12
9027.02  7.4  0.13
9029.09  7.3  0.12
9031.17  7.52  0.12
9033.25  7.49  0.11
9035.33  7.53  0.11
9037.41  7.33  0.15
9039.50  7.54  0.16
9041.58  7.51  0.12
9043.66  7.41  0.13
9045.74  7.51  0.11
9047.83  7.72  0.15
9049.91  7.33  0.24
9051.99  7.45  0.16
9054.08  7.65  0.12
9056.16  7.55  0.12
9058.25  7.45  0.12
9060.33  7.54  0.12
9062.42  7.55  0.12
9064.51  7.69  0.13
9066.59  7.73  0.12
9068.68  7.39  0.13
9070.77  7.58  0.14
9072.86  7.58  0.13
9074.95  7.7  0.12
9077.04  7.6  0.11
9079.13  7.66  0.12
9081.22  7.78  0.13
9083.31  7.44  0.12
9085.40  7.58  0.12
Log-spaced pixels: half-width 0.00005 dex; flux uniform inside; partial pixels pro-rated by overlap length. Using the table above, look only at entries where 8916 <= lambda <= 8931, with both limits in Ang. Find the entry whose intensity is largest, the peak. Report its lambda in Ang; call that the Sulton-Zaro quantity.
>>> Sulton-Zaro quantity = 8921.63 Ang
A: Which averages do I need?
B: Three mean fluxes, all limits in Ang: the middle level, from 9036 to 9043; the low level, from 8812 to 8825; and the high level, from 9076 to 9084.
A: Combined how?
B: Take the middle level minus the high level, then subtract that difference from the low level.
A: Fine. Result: 7.75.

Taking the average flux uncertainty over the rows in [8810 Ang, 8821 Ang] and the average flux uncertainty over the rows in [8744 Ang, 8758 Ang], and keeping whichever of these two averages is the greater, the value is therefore 0.120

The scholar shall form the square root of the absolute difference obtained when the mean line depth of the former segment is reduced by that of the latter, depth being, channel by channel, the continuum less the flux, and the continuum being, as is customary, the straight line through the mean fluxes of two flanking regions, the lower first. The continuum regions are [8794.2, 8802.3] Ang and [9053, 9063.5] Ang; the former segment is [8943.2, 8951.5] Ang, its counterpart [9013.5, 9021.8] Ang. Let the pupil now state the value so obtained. 0.18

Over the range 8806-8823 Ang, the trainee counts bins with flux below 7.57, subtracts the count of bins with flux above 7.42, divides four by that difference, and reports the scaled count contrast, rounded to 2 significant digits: -0.67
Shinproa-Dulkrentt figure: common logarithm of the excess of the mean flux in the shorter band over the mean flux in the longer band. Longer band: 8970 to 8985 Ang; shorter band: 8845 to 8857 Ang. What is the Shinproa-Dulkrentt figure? -0.83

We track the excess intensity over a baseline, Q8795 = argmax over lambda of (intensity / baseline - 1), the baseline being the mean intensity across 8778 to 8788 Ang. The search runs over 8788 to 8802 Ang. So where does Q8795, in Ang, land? 8797.19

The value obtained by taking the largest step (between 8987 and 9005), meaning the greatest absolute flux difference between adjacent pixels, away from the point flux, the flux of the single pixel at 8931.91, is 6.43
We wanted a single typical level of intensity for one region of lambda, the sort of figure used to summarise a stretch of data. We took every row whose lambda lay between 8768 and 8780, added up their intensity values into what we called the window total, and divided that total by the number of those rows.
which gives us 7.40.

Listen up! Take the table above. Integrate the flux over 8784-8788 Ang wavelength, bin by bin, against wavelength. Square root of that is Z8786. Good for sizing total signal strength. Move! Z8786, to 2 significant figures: 5.6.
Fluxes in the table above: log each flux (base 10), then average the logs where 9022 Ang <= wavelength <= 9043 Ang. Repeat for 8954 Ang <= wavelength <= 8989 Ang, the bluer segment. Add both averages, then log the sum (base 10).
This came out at 0.242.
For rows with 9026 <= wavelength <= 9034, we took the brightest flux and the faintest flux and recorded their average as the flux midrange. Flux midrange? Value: 7.41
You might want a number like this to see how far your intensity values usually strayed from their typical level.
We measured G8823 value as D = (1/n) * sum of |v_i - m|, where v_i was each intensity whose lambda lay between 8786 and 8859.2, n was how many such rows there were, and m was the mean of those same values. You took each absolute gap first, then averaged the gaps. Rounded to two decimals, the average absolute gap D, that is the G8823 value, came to 0.23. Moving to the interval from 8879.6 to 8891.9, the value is 0.22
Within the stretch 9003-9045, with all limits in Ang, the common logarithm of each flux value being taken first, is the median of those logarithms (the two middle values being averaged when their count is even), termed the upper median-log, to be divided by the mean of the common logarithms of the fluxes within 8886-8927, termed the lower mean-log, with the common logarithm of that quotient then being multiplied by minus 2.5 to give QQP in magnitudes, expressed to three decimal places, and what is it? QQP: 0.015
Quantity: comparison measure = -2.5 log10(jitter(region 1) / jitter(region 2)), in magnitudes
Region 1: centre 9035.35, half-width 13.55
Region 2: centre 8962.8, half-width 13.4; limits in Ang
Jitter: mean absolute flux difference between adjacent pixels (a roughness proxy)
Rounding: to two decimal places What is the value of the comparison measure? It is 0.44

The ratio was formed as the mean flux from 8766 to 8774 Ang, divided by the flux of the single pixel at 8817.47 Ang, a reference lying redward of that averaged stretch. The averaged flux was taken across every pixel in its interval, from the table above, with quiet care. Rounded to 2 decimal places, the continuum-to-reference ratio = 0.94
